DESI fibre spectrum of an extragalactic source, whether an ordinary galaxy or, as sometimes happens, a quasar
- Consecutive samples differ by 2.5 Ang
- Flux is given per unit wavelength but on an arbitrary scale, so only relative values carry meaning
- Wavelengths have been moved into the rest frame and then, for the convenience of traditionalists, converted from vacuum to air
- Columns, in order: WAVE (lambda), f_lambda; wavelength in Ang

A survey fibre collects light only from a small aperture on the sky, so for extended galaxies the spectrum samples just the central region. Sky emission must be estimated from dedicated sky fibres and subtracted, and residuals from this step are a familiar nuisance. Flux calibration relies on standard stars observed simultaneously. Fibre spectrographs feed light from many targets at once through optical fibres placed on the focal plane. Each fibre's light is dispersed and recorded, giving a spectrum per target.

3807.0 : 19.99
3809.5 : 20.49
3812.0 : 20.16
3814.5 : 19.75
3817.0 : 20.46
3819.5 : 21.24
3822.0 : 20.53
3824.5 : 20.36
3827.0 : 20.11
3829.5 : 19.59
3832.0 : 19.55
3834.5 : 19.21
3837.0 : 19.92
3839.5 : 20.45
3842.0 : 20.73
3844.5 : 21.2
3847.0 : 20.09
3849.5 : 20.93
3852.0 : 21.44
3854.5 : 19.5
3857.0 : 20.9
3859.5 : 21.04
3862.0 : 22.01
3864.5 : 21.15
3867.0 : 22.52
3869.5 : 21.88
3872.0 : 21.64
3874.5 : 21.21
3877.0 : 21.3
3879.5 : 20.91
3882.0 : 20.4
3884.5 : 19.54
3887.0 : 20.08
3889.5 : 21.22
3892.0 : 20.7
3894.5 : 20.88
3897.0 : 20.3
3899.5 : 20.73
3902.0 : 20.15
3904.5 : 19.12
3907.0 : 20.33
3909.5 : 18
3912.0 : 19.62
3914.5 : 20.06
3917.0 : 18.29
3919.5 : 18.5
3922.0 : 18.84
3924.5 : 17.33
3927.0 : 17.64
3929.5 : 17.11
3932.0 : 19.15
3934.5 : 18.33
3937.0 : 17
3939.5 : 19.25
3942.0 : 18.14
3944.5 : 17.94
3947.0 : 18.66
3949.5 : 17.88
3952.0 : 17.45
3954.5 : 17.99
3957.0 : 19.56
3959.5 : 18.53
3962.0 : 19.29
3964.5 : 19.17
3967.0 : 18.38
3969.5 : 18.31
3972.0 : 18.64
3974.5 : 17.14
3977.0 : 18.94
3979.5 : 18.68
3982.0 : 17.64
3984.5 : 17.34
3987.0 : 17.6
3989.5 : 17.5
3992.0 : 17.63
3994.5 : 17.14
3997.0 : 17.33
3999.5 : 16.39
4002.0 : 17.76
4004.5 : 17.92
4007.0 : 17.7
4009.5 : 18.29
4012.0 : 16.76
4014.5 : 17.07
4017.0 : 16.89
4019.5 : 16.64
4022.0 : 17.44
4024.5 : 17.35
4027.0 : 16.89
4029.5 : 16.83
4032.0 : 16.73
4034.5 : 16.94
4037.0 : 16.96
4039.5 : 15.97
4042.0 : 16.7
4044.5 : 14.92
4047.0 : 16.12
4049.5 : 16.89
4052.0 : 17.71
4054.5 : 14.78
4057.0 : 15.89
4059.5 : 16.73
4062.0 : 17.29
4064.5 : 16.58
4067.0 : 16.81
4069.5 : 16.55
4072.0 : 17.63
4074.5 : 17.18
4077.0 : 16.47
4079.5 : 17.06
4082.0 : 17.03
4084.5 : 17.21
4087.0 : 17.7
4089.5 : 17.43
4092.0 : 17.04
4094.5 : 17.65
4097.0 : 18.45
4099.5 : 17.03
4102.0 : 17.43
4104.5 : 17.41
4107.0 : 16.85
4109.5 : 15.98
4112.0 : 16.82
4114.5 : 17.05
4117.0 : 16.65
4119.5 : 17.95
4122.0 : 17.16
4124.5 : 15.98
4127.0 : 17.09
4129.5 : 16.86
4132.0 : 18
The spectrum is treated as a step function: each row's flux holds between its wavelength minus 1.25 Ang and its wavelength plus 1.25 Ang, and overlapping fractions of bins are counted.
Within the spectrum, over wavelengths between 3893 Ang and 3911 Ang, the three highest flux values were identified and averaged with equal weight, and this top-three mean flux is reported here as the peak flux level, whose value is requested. 20.6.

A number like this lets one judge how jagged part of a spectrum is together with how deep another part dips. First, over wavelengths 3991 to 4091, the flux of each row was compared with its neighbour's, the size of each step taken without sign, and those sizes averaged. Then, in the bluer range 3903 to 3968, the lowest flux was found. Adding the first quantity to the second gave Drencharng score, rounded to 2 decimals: 17.63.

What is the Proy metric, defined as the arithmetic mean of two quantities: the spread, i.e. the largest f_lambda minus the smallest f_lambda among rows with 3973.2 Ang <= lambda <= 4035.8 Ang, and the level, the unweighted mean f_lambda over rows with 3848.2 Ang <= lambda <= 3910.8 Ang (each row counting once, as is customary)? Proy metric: 11.6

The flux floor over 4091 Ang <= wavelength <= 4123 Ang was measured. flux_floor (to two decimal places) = 15.98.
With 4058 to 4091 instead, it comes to 16.47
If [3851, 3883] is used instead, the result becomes 19.50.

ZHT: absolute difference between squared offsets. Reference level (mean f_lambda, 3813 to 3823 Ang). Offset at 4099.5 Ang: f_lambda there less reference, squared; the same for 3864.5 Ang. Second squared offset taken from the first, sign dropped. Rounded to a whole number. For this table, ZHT 12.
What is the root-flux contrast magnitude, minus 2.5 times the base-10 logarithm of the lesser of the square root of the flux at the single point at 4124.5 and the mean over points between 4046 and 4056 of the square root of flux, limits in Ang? -1.50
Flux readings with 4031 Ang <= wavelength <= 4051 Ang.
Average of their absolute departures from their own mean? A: 0.55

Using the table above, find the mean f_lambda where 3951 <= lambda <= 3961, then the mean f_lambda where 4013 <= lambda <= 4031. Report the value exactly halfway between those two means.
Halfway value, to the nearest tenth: 17.7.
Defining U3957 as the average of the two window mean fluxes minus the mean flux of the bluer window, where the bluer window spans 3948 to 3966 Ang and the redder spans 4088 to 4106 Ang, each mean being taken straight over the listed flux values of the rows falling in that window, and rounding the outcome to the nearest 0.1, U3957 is -0.5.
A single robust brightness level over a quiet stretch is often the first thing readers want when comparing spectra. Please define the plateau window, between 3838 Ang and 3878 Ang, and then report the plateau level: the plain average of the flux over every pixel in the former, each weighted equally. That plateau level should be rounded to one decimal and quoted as 21.1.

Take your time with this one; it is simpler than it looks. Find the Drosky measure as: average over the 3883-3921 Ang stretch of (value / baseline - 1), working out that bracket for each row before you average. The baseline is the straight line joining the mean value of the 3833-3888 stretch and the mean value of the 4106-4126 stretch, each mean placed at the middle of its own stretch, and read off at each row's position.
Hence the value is -0.017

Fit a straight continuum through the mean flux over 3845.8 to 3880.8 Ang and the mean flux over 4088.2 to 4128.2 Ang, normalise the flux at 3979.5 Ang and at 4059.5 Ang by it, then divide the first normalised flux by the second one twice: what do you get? 1.11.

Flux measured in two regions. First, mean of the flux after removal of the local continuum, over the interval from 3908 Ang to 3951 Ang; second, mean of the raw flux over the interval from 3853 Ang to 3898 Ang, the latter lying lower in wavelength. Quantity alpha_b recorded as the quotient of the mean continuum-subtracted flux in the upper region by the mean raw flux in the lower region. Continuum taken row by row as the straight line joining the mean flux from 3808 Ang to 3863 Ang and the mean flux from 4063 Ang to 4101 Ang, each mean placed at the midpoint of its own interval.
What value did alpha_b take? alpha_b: -0.041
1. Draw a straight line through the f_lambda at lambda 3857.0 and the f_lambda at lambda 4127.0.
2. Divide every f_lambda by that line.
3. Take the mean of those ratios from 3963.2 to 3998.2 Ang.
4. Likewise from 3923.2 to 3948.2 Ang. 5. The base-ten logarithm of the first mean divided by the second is 0.01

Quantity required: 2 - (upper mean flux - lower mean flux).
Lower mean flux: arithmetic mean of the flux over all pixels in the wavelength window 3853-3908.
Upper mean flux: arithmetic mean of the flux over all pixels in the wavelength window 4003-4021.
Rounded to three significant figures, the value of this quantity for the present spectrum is 5.47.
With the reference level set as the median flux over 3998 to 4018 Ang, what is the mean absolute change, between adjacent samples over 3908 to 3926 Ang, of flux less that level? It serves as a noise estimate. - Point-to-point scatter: 1.0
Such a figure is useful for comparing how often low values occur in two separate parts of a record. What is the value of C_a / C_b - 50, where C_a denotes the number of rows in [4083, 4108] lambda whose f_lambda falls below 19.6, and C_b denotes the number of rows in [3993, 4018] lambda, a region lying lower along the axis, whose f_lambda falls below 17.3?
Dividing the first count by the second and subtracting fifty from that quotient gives -48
